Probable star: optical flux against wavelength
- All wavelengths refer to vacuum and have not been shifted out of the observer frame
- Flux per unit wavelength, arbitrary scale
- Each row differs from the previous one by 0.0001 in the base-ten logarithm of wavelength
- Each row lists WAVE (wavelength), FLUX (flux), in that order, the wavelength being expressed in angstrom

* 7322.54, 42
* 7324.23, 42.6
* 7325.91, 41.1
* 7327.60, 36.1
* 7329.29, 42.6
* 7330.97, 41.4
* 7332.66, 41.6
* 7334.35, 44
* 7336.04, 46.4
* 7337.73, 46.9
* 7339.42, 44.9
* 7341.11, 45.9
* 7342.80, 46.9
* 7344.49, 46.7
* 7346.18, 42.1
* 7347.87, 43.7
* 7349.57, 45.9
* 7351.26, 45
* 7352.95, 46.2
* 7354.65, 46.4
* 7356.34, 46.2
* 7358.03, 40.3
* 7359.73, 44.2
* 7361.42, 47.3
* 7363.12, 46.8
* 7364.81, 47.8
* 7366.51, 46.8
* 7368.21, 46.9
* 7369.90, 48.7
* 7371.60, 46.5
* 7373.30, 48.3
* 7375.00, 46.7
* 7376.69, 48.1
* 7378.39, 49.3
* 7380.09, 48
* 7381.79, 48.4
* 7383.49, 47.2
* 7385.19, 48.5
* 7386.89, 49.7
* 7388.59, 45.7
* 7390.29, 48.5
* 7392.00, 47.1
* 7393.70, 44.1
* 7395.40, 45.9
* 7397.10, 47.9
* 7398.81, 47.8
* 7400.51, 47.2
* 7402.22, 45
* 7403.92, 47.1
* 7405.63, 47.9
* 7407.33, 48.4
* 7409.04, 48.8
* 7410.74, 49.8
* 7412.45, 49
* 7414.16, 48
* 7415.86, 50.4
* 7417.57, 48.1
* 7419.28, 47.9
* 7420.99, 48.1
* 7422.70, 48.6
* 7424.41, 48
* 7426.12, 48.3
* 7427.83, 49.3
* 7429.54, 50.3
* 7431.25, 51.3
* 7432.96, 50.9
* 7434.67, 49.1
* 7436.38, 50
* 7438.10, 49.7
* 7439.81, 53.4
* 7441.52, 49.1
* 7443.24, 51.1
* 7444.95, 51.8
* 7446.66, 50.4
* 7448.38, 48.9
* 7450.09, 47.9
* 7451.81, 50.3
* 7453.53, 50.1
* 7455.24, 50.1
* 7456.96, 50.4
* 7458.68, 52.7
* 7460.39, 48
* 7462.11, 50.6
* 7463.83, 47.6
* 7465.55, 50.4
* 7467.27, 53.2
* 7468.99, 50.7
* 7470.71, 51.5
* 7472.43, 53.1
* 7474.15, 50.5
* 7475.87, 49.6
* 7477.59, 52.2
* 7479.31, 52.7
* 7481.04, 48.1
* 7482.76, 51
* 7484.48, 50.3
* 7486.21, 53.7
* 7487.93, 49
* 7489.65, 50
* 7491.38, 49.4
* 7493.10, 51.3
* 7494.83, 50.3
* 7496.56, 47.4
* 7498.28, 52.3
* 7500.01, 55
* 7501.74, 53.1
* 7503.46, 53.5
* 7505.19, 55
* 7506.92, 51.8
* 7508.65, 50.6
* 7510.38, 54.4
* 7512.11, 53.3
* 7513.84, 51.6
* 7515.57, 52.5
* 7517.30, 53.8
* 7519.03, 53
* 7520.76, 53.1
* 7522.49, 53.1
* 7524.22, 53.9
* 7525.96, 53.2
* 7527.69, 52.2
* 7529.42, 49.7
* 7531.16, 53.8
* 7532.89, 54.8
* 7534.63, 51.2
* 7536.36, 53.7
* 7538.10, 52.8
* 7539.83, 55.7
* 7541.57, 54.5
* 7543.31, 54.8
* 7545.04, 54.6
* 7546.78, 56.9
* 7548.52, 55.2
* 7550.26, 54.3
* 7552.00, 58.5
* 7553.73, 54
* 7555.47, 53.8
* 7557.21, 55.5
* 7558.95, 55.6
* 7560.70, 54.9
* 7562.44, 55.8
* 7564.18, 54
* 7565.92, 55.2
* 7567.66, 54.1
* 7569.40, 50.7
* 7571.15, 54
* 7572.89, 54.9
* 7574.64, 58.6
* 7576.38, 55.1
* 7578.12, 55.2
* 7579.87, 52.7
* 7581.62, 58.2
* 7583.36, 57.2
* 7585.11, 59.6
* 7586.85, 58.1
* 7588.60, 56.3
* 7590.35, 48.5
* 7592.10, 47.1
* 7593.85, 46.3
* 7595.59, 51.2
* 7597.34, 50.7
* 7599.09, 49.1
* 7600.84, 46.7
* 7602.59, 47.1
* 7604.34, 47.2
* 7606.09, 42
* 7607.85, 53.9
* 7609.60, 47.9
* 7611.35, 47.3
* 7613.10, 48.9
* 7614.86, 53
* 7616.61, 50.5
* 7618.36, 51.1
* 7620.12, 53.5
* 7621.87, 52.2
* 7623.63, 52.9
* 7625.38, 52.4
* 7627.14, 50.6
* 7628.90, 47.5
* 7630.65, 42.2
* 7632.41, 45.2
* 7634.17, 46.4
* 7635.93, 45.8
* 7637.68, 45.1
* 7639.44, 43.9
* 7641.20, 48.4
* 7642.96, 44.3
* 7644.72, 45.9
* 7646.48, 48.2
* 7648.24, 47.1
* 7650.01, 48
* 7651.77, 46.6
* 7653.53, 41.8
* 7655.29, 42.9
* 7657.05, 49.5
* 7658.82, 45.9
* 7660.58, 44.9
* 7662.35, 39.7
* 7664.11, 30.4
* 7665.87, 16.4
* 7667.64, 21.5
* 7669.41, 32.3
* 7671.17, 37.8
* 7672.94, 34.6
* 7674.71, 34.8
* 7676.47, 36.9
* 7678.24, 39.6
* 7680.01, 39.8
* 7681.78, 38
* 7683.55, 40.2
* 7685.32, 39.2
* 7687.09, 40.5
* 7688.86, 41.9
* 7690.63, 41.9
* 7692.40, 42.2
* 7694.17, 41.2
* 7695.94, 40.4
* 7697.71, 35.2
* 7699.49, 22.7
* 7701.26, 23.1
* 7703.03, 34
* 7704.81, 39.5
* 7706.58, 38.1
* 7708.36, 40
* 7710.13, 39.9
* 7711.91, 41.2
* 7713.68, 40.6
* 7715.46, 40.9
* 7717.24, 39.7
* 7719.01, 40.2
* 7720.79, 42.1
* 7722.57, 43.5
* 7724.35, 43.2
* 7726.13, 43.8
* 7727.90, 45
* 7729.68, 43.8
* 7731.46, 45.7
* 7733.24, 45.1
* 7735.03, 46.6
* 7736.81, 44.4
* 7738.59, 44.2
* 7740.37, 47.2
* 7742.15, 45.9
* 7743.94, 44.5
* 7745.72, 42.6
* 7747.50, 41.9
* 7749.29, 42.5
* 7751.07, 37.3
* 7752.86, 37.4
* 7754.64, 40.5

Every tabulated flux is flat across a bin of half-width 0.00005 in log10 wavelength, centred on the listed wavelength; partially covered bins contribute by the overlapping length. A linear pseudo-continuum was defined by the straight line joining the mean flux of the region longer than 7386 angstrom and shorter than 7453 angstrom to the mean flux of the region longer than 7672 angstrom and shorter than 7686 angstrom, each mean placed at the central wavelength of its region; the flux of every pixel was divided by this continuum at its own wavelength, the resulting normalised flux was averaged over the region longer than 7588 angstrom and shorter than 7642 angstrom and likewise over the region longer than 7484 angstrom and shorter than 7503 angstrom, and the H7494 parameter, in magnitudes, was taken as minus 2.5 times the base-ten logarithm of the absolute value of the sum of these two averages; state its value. -0.91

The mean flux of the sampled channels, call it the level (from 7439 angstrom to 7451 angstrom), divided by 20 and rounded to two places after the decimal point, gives 2.52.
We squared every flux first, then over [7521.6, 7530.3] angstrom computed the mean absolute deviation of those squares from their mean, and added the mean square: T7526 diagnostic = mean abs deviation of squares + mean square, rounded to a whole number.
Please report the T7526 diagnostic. 2872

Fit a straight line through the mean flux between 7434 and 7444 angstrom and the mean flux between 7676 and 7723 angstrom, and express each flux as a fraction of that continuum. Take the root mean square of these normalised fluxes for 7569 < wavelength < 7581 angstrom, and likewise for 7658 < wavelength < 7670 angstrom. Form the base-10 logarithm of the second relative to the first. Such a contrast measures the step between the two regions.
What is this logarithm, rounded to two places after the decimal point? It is -0.16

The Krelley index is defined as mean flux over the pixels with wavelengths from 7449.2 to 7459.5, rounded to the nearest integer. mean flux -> 50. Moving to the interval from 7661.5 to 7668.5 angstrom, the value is 27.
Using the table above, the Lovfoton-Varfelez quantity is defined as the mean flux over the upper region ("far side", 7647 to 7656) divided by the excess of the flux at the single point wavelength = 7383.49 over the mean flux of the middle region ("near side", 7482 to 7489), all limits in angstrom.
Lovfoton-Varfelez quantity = -12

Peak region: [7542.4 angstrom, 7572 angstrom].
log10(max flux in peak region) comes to 1.77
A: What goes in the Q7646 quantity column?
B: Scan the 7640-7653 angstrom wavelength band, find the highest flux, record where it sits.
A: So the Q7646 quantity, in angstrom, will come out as 7641.20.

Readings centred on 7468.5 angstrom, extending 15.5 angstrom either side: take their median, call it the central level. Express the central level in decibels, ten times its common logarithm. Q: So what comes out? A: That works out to 17.0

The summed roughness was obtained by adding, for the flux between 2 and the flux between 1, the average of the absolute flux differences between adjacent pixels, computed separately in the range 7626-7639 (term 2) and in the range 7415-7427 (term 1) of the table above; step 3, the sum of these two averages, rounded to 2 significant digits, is 3.0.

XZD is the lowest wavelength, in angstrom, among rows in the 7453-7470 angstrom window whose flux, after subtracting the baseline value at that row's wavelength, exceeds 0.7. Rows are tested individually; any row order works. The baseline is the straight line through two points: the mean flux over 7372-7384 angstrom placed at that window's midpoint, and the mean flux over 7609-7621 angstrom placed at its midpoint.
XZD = 7453.53 angstrom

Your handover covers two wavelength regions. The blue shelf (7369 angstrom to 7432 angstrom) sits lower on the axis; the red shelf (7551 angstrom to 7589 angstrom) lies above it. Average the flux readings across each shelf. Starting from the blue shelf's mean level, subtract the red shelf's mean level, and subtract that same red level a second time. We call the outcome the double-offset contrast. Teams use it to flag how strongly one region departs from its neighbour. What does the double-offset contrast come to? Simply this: -63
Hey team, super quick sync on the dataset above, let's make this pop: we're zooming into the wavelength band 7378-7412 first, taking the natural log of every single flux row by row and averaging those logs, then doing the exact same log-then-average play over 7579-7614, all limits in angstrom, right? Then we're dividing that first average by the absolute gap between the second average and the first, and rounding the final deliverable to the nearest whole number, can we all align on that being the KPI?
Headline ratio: 63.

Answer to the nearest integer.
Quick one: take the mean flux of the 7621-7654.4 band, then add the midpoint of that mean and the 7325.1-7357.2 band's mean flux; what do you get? 93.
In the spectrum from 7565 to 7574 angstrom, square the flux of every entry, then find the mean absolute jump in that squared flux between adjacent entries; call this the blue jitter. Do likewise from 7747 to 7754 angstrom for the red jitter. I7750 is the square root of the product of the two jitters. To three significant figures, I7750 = 190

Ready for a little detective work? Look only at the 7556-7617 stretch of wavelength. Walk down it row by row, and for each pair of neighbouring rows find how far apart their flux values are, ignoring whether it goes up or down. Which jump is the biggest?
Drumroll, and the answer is 12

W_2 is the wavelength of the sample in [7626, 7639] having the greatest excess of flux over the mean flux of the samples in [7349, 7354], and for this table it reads 7627.14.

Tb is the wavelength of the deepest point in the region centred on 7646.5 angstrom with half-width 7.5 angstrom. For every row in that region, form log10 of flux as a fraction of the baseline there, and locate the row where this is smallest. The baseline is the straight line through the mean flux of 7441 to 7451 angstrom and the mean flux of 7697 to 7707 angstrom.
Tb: 7653.53 angstrom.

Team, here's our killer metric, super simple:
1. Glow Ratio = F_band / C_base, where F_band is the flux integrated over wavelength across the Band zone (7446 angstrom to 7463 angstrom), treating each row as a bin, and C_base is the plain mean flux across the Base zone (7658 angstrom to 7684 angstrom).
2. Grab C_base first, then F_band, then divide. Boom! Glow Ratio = 24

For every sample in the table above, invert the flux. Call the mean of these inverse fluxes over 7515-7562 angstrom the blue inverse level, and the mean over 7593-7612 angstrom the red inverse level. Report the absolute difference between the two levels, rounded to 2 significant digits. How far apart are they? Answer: 0.0023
